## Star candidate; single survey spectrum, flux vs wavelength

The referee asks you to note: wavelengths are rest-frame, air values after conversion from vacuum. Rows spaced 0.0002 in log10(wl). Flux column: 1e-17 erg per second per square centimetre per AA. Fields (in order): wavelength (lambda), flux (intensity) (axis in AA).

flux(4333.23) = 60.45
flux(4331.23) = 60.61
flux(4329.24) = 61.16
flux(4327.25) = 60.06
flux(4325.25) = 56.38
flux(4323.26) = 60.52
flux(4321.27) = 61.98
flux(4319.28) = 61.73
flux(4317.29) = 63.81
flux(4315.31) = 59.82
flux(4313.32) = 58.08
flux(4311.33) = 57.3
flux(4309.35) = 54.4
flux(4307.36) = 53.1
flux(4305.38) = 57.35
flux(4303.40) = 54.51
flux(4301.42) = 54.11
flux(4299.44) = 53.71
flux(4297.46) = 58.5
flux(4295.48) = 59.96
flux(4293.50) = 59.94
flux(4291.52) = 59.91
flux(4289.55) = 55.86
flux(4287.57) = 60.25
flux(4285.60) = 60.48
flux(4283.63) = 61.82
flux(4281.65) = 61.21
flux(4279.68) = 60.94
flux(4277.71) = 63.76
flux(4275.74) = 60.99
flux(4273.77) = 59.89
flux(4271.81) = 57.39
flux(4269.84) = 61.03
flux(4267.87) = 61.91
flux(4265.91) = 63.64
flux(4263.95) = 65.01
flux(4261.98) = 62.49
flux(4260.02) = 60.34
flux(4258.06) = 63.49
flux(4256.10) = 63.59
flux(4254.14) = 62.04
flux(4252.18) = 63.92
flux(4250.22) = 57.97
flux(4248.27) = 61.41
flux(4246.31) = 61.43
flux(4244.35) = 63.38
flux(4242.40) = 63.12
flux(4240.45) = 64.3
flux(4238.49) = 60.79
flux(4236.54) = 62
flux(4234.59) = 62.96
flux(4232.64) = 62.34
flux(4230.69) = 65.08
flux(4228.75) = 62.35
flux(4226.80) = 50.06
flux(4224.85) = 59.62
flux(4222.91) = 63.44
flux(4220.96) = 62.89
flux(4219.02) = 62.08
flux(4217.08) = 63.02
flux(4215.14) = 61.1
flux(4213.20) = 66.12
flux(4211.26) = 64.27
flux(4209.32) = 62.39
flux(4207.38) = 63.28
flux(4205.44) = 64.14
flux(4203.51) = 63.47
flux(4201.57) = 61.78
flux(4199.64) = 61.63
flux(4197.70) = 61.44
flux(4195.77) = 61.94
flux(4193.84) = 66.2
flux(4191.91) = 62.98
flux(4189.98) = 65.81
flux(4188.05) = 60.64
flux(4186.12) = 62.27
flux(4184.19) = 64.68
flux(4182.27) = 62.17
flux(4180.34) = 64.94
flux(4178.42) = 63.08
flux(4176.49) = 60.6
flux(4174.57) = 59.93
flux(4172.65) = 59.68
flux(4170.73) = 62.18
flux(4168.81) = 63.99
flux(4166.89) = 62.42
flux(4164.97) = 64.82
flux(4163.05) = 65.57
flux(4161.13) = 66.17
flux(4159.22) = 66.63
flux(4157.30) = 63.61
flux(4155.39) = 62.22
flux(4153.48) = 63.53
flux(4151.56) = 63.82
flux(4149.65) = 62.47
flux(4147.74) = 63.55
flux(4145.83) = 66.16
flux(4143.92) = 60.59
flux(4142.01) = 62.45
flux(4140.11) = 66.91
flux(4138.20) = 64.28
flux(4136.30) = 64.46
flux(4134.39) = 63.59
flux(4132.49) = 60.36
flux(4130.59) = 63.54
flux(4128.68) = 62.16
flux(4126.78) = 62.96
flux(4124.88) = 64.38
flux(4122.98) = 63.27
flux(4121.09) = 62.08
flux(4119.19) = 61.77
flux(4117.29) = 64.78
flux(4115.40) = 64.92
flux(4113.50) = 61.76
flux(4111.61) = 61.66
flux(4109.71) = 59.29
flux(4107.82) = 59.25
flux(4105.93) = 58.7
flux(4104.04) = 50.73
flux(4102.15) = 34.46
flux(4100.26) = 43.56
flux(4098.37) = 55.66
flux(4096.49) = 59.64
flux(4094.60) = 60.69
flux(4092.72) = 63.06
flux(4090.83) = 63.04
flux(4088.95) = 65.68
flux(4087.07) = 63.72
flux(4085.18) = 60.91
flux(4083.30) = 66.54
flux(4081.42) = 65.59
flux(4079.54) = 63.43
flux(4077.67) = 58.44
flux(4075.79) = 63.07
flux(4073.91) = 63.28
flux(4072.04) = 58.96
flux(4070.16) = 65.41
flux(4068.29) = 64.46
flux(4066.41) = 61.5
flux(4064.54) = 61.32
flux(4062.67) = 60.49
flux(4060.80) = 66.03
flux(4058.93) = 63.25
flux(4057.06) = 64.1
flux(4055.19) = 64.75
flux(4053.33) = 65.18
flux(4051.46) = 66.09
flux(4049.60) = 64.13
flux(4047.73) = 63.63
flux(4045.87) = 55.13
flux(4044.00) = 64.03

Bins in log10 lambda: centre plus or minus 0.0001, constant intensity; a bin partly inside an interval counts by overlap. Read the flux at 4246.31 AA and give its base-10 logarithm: 1.79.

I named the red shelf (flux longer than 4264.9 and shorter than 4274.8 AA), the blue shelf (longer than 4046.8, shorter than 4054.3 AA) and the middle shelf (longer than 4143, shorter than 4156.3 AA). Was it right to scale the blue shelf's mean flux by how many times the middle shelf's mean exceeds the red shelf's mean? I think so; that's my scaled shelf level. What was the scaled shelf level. 67.3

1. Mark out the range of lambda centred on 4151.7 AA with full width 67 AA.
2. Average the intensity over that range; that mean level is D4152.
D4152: 63.3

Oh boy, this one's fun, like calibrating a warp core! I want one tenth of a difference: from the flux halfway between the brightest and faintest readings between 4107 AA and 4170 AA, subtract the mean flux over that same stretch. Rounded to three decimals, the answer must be -0.024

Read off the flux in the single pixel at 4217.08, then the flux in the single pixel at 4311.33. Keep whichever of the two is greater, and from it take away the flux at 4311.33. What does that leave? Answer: 5.7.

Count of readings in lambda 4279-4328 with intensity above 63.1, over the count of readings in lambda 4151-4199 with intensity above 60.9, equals 0.0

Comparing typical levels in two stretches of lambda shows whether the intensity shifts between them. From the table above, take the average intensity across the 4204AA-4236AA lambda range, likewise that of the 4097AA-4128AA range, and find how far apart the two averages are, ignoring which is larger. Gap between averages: 4.1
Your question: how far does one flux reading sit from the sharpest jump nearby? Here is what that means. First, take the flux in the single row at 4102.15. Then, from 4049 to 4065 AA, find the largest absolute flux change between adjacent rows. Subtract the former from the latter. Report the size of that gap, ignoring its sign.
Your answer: 29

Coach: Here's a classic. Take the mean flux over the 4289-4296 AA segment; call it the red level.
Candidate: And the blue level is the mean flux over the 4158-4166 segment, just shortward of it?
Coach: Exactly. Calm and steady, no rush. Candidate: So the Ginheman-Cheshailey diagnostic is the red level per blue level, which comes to 0.90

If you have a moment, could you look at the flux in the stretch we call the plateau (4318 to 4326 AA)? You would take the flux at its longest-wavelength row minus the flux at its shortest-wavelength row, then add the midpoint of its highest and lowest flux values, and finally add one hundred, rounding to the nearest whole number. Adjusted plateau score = 154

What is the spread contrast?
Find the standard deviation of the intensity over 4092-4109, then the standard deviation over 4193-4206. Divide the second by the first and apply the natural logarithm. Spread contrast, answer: -1.7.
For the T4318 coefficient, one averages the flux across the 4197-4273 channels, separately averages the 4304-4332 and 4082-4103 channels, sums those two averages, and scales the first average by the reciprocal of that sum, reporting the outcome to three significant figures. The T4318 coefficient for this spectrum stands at 0.531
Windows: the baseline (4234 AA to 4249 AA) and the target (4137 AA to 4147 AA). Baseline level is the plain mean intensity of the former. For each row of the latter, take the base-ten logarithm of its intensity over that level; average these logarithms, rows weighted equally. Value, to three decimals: 0.011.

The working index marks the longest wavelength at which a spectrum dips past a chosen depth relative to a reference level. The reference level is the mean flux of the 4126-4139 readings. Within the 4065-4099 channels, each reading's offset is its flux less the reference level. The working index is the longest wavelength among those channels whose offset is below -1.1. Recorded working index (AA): 4098.37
